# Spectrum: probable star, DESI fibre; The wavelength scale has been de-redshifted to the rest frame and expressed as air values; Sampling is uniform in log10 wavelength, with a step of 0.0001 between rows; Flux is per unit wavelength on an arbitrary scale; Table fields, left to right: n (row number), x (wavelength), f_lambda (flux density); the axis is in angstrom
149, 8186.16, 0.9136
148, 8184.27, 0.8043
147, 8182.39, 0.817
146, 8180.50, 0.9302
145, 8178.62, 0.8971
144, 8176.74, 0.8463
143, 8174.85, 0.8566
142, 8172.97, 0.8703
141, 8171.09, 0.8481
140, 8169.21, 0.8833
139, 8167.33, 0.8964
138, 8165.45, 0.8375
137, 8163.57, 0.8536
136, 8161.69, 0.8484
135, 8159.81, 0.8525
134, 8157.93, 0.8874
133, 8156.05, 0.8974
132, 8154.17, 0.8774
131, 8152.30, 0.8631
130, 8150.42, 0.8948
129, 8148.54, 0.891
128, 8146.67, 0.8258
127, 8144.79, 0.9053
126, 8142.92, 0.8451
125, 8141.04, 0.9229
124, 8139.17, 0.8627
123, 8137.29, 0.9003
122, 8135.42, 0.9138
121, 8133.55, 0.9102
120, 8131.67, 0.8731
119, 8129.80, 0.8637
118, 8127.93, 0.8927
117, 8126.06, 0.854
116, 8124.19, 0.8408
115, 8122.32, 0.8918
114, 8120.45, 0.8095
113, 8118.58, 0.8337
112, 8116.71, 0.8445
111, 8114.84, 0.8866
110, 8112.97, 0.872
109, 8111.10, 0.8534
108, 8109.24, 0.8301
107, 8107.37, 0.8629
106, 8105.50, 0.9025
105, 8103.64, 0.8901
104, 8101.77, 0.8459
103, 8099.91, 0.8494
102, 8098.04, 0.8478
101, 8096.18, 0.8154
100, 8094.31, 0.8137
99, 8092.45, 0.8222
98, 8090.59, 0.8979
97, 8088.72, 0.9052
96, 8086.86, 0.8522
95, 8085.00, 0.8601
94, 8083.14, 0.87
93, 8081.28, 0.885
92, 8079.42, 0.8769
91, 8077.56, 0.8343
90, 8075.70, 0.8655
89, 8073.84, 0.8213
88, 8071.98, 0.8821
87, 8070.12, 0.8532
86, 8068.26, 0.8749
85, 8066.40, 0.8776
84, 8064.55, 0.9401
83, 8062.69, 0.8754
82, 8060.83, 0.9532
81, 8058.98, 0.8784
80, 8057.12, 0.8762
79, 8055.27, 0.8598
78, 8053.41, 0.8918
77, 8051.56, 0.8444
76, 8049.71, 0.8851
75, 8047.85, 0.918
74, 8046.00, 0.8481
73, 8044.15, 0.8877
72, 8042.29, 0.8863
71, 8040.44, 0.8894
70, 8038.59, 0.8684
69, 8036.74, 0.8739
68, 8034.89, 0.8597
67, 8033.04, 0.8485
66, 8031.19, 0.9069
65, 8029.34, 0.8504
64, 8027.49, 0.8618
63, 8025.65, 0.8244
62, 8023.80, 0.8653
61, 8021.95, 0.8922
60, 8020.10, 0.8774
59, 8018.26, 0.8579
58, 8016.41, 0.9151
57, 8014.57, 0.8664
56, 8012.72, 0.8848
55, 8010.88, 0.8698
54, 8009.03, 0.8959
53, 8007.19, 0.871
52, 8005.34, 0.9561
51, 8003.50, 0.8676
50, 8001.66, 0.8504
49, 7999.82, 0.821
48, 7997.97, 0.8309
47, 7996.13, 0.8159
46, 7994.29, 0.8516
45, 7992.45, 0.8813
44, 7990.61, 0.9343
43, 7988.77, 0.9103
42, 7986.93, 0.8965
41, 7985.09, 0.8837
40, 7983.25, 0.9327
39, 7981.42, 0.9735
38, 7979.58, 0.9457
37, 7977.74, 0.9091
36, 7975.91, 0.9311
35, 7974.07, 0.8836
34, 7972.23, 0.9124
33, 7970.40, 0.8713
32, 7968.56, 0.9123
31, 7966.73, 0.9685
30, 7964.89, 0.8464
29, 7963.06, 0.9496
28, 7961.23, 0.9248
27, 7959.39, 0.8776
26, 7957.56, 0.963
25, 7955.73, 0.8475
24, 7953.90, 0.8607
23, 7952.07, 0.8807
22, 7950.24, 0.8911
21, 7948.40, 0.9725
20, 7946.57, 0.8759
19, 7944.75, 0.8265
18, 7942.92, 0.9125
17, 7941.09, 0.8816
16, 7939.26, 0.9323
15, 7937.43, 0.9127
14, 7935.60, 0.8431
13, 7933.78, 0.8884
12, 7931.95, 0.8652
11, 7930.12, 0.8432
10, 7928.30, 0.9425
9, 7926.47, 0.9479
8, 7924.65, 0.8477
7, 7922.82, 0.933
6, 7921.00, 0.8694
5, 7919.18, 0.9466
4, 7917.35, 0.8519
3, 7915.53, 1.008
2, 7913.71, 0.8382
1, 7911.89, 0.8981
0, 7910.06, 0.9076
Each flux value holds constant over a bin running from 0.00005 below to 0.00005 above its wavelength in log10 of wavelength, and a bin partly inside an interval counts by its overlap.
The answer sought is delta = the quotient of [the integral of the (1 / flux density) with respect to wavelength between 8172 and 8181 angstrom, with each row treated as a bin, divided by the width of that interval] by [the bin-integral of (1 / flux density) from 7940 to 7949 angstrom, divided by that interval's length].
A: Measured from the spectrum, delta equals 1.01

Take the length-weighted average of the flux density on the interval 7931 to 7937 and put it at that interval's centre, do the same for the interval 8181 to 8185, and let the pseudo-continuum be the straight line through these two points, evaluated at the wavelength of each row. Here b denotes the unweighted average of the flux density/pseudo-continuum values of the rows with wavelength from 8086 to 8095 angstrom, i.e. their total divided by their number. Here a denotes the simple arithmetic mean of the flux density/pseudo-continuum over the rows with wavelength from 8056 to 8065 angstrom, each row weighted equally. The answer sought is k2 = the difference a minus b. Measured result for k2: 0.048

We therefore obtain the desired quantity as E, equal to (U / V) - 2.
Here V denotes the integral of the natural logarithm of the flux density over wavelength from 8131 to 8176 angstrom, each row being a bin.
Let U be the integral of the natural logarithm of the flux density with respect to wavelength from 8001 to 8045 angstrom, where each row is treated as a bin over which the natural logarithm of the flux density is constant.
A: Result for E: -1.03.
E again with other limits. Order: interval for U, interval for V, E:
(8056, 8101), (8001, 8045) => -0.90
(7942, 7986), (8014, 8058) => -1.27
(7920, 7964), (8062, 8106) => -1.24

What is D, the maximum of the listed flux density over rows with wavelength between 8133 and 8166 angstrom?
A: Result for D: 0.9229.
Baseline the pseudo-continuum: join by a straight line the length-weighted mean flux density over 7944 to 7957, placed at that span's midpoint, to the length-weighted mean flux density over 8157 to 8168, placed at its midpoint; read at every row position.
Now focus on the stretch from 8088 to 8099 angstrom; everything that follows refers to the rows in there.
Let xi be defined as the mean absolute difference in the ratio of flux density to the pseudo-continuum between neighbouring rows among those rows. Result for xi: 0.0289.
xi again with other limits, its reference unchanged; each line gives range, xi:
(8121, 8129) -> 0.0397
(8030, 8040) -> 0.0255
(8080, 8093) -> 0.0322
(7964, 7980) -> 0.0561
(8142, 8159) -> 0.0413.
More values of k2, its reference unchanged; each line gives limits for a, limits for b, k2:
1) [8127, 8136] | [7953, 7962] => 0.034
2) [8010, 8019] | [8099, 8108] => -0.009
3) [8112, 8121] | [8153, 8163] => -0.037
